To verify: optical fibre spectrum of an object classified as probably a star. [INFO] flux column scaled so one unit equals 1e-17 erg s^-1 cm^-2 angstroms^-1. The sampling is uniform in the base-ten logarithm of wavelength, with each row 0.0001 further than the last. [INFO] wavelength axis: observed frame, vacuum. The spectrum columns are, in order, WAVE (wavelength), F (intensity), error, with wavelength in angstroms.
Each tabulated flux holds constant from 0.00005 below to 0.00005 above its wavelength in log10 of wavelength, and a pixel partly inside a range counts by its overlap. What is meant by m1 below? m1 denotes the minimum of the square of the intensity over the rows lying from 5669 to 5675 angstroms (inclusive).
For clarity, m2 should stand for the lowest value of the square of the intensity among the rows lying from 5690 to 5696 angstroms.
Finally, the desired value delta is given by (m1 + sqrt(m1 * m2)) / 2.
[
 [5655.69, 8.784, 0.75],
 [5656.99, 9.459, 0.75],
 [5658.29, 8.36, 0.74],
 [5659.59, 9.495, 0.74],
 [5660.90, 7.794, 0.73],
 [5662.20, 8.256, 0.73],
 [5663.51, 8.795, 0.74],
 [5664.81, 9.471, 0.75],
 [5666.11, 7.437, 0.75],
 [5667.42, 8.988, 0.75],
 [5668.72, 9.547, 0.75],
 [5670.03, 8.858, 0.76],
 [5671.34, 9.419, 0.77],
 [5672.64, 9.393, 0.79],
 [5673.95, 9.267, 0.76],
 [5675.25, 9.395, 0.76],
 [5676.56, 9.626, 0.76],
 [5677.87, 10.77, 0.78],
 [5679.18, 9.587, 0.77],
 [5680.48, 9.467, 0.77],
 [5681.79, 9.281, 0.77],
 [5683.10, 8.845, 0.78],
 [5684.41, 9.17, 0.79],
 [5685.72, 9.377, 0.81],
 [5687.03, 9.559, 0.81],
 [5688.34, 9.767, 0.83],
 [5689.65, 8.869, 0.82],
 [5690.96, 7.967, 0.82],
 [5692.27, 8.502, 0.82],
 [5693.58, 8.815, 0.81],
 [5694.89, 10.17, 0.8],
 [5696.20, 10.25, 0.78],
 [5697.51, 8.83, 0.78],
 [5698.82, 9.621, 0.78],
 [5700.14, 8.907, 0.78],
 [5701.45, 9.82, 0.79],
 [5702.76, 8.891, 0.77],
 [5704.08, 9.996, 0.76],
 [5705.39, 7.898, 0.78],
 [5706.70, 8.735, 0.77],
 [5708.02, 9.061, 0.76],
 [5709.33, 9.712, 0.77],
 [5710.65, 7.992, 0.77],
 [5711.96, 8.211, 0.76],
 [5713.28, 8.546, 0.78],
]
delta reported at 75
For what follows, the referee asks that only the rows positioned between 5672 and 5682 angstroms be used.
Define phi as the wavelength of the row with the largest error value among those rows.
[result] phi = 5672.64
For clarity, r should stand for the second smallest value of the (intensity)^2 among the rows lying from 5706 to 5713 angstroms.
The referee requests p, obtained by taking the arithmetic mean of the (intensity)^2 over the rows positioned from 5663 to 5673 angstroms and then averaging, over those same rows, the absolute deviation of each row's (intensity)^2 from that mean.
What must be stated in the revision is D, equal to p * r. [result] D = 555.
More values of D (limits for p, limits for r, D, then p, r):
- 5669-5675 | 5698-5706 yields 271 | 3.4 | 79.0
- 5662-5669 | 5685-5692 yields 804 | 10.2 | 78.7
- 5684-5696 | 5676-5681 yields 881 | 9.6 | 91.9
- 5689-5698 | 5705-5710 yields 941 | 12.3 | 76.3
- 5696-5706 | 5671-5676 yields 1050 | 11.9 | 88.2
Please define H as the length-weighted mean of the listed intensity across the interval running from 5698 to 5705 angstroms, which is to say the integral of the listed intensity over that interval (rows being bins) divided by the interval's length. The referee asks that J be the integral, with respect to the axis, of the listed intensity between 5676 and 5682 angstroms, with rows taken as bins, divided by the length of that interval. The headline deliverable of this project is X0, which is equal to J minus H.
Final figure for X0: 0.4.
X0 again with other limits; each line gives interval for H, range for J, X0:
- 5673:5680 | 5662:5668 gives -1.1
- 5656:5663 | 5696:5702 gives 0.7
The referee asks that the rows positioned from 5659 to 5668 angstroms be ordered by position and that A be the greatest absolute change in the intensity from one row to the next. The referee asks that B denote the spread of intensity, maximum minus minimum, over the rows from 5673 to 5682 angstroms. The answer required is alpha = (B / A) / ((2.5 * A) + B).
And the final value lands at 0.1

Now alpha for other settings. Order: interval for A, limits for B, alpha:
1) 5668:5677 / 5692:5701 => 0.7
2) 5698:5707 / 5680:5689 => 0.1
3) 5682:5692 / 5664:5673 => 0.5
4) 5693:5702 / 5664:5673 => 0.3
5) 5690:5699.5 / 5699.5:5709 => 0.3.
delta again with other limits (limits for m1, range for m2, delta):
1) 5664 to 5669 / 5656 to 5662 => 57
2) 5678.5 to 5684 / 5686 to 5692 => 74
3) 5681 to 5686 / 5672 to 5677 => 80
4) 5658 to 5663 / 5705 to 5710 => 61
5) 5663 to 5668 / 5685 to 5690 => 61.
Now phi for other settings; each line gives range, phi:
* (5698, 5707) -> 5701.45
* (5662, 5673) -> 5672.64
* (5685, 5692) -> 5688.34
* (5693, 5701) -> 5693.58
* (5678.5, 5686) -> 5685.72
